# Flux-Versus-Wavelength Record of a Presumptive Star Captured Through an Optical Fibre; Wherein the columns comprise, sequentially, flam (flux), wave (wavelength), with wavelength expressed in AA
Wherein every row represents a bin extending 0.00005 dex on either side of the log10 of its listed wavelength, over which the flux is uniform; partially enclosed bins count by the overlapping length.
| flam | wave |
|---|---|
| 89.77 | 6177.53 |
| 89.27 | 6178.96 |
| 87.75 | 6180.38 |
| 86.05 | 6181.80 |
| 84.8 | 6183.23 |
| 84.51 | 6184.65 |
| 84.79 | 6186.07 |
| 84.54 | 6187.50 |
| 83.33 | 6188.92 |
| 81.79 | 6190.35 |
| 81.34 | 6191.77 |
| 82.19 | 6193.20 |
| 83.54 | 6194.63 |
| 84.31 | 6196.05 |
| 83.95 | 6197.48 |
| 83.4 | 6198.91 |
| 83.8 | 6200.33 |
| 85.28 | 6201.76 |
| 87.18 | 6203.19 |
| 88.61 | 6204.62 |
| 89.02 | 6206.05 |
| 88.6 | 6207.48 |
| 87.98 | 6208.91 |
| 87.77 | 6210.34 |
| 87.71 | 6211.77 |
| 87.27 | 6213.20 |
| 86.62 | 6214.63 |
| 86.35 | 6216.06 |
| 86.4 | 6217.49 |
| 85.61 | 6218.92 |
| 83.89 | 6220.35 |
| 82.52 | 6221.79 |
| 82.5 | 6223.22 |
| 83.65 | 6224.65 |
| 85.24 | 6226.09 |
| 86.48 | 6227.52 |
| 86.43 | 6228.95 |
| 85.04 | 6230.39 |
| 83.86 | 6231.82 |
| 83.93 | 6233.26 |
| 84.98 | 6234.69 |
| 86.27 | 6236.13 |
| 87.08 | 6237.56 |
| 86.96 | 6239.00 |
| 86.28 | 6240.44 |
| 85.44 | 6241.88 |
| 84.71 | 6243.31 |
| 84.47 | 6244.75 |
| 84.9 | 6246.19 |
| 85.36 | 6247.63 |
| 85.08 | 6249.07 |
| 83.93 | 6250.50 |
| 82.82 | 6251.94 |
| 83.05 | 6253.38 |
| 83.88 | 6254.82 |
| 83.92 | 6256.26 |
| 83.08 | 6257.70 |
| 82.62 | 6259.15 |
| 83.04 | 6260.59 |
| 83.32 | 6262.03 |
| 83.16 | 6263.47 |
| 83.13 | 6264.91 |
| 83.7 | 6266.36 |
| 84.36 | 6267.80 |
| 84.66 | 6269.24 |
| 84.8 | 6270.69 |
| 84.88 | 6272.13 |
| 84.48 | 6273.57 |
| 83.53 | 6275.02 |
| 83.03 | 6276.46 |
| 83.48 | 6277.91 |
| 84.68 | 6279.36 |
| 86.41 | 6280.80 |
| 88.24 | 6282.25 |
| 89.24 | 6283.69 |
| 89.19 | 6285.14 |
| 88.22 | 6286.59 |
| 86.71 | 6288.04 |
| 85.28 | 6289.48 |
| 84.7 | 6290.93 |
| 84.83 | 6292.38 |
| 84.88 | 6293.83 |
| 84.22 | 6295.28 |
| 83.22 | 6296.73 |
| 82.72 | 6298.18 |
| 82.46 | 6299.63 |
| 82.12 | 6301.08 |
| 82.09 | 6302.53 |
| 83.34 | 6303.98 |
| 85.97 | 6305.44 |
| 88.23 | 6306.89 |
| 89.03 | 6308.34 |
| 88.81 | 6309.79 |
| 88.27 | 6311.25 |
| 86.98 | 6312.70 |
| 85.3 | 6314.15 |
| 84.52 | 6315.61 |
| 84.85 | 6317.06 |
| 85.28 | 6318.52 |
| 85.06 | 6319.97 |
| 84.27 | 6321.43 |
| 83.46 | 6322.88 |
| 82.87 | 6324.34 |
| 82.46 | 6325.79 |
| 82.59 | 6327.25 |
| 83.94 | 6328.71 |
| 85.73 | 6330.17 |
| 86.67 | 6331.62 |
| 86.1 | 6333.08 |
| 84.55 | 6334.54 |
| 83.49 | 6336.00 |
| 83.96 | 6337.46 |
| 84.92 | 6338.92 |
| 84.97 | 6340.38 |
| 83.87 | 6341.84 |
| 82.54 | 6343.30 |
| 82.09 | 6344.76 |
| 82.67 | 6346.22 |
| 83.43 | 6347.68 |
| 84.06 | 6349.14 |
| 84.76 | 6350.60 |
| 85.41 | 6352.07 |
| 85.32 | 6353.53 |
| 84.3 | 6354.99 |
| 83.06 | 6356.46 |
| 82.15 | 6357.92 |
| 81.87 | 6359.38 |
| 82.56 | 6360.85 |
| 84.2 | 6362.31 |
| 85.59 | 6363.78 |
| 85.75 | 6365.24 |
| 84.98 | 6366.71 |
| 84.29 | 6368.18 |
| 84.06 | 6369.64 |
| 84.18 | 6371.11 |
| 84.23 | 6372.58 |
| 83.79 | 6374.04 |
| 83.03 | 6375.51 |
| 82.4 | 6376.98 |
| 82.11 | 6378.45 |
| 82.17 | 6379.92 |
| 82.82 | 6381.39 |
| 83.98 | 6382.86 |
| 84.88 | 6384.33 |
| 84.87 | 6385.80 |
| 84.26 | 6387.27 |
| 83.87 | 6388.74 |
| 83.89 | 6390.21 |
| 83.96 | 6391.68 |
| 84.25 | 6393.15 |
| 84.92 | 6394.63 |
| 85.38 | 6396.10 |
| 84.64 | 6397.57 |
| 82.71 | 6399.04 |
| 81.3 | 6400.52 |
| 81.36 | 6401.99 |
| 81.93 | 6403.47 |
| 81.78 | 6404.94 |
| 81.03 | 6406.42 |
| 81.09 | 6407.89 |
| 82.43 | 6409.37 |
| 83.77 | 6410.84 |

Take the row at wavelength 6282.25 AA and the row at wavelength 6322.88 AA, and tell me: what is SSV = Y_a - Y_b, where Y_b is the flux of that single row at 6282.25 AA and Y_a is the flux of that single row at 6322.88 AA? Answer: -4.8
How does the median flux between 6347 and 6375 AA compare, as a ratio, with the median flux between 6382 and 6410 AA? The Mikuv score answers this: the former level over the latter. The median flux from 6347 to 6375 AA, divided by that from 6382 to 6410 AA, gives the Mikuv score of 1.00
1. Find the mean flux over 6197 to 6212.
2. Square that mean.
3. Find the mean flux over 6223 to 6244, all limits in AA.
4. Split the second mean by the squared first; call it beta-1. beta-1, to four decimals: 0.0114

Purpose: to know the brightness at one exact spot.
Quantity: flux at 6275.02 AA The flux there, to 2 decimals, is 83.53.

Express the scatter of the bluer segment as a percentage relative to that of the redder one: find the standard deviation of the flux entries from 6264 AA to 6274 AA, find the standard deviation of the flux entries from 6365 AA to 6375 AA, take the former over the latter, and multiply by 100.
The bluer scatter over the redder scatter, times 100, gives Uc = 96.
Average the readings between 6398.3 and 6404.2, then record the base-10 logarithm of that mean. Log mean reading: 1.913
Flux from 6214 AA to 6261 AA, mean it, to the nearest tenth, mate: 84.7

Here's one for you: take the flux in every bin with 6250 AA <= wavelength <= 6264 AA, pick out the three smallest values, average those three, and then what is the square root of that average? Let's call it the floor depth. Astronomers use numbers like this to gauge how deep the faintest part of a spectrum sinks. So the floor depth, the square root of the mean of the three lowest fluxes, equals 9.10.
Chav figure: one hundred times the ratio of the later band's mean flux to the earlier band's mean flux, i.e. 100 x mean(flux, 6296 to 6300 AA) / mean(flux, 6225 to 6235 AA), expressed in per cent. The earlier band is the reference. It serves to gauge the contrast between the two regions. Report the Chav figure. 97.3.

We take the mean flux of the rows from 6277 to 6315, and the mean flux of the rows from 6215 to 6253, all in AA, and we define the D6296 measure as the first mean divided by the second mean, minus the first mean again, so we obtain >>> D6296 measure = -84.7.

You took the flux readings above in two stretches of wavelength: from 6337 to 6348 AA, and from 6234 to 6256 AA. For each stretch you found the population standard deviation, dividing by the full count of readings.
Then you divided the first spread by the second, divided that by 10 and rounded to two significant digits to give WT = 0.081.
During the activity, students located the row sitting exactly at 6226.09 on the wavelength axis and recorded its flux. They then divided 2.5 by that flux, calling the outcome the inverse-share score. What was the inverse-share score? 0.0293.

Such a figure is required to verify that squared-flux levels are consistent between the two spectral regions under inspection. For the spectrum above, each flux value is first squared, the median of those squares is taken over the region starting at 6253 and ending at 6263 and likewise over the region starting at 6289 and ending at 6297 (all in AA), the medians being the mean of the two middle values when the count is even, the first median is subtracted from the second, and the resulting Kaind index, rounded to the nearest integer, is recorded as 283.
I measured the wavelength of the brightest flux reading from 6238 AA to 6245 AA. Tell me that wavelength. 6239.00 AA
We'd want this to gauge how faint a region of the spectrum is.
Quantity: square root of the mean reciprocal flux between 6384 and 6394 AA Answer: 0.1089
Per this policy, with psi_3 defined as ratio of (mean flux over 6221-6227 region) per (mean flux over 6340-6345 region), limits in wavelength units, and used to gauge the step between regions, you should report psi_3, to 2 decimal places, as 1.00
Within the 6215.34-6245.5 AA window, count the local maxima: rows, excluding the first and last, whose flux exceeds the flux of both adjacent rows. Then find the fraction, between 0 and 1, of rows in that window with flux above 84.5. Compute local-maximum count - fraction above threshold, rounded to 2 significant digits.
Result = 2.3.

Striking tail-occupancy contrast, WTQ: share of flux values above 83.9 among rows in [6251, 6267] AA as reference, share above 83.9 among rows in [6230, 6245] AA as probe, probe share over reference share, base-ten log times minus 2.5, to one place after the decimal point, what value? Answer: -2.5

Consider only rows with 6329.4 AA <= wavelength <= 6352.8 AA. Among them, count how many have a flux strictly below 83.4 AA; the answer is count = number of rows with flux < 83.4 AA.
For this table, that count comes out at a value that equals 3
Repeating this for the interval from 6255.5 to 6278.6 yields 7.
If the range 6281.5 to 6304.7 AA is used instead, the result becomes 6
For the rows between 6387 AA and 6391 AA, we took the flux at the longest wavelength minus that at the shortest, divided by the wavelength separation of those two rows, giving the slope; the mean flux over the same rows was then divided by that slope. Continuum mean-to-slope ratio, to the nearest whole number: -668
